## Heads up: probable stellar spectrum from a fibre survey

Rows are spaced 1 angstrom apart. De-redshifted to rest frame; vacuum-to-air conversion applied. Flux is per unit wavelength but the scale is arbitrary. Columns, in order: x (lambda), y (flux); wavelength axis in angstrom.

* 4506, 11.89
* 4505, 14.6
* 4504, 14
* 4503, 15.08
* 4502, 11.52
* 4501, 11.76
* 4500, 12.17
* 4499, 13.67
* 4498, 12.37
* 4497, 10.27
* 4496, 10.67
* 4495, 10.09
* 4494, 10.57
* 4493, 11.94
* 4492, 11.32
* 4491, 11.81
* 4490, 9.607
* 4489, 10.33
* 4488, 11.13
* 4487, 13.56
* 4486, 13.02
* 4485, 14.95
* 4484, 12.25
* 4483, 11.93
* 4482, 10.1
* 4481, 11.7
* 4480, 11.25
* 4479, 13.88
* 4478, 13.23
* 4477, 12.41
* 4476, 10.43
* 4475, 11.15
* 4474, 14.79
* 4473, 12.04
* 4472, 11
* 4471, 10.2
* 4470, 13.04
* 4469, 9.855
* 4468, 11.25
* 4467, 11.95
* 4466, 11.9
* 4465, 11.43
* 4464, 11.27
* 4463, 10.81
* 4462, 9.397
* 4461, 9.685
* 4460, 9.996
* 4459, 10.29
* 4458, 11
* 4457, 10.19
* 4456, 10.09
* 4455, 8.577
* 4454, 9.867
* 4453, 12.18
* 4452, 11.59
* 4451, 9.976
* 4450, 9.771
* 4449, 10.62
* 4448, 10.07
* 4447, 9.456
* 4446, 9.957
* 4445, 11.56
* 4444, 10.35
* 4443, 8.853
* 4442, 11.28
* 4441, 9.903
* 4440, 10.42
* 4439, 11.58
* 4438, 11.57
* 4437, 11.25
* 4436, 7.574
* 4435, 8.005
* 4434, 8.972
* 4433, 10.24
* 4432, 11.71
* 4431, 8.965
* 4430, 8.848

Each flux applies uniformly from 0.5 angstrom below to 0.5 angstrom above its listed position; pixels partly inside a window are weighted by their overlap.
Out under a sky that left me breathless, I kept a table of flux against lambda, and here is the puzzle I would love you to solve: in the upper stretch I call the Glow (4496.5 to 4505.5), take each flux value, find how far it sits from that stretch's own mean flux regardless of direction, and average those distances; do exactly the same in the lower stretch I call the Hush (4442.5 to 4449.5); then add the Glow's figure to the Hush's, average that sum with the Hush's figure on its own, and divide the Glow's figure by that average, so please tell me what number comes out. 1.04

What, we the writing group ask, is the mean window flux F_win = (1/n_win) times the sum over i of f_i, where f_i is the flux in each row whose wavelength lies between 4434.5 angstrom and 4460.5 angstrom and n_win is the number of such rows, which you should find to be 10.2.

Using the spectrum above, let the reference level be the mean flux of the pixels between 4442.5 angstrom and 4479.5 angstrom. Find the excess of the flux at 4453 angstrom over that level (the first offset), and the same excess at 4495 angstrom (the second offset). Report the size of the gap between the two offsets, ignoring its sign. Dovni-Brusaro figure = 2.1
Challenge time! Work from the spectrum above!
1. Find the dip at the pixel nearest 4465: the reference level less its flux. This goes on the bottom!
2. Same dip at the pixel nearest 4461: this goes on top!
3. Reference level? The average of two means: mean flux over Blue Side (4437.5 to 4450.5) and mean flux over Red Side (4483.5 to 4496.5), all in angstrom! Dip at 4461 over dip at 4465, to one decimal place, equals -3.3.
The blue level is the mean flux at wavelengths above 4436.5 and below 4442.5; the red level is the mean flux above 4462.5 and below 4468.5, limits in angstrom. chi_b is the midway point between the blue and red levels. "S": 11.2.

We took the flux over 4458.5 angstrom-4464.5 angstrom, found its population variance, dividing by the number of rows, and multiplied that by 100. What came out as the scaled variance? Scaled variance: 41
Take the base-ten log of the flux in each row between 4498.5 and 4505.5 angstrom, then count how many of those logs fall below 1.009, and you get 0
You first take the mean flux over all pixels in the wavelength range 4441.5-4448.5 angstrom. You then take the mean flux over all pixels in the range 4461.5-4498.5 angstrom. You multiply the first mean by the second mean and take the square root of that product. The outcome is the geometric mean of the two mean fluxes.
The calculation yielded 10.9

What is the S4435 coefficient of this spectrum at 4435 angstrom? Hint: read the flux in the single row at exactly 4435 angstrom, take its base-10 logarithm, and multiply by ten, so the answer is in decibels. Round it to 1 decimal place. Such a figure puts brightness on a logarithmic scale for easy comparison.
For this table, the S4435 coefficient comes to 9.0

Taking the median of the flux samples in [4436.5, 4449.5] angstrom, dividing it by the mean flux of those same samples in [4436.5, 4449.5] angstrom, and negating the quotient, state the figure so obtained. -0.99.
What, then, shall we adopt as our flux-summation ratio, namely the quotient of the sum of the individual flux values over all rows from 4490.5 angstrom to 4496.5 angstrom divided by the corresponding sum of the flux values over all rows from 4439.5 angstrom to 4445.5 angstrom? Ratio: 1.06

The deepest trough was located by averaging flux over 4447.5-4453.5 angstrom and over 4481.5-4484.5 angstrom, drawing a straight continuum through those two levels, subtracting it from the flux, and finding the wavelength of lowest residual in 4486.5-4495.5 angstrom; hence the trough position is 4490 angstrom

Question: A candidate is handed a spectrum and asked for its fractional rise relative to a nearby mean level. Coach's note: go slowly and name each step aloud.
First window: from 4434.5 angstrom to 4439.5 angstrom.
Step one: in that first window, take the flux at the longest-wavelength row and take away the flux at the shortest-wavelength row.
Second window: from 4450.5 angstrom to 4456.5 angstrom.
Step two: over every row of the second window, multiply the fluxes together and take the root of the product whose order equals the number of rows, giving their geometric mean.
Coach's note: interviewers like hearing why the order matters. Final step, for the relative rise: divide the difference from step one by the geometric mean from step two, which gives 0.35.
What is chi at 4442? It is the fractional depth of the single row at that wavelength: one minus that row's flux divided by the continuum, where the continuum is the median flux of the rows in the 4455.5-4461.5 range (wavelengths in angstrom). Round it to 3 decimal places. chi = -0.112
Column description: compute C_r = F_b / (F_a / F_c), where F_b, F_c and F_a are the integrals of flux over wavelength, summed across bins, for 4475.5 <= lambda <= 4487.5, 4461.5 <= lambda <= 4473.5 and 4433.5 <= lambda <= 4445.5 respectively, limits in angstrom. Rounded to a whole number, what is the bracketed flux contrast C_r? 164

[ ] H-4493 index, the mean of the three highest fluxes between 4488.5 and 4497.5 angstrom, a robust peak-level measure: 11.7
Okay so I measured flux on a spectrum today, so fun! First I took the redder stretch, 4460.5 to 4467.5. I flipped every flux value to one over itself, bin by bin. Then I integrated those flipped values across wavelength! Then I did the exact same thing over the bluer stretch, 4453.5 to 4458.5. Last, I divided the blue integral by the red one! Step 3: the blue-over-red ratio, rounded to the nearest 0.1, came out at 0.8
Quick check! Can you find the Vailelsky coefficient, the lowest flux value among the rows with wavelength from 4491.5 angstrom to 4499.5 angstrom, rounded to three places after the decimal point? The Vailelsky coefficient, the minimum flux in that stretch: 10.090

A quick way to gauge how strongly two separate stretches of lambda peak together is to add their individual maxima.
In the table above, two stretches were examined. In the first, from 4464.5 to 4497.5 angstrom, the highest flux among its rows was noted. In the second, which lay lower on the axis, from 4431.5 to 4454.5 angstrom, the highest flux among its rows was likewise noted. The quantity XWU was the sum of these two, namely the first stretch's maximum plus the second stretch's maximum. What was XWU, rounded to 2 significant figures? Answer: 27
